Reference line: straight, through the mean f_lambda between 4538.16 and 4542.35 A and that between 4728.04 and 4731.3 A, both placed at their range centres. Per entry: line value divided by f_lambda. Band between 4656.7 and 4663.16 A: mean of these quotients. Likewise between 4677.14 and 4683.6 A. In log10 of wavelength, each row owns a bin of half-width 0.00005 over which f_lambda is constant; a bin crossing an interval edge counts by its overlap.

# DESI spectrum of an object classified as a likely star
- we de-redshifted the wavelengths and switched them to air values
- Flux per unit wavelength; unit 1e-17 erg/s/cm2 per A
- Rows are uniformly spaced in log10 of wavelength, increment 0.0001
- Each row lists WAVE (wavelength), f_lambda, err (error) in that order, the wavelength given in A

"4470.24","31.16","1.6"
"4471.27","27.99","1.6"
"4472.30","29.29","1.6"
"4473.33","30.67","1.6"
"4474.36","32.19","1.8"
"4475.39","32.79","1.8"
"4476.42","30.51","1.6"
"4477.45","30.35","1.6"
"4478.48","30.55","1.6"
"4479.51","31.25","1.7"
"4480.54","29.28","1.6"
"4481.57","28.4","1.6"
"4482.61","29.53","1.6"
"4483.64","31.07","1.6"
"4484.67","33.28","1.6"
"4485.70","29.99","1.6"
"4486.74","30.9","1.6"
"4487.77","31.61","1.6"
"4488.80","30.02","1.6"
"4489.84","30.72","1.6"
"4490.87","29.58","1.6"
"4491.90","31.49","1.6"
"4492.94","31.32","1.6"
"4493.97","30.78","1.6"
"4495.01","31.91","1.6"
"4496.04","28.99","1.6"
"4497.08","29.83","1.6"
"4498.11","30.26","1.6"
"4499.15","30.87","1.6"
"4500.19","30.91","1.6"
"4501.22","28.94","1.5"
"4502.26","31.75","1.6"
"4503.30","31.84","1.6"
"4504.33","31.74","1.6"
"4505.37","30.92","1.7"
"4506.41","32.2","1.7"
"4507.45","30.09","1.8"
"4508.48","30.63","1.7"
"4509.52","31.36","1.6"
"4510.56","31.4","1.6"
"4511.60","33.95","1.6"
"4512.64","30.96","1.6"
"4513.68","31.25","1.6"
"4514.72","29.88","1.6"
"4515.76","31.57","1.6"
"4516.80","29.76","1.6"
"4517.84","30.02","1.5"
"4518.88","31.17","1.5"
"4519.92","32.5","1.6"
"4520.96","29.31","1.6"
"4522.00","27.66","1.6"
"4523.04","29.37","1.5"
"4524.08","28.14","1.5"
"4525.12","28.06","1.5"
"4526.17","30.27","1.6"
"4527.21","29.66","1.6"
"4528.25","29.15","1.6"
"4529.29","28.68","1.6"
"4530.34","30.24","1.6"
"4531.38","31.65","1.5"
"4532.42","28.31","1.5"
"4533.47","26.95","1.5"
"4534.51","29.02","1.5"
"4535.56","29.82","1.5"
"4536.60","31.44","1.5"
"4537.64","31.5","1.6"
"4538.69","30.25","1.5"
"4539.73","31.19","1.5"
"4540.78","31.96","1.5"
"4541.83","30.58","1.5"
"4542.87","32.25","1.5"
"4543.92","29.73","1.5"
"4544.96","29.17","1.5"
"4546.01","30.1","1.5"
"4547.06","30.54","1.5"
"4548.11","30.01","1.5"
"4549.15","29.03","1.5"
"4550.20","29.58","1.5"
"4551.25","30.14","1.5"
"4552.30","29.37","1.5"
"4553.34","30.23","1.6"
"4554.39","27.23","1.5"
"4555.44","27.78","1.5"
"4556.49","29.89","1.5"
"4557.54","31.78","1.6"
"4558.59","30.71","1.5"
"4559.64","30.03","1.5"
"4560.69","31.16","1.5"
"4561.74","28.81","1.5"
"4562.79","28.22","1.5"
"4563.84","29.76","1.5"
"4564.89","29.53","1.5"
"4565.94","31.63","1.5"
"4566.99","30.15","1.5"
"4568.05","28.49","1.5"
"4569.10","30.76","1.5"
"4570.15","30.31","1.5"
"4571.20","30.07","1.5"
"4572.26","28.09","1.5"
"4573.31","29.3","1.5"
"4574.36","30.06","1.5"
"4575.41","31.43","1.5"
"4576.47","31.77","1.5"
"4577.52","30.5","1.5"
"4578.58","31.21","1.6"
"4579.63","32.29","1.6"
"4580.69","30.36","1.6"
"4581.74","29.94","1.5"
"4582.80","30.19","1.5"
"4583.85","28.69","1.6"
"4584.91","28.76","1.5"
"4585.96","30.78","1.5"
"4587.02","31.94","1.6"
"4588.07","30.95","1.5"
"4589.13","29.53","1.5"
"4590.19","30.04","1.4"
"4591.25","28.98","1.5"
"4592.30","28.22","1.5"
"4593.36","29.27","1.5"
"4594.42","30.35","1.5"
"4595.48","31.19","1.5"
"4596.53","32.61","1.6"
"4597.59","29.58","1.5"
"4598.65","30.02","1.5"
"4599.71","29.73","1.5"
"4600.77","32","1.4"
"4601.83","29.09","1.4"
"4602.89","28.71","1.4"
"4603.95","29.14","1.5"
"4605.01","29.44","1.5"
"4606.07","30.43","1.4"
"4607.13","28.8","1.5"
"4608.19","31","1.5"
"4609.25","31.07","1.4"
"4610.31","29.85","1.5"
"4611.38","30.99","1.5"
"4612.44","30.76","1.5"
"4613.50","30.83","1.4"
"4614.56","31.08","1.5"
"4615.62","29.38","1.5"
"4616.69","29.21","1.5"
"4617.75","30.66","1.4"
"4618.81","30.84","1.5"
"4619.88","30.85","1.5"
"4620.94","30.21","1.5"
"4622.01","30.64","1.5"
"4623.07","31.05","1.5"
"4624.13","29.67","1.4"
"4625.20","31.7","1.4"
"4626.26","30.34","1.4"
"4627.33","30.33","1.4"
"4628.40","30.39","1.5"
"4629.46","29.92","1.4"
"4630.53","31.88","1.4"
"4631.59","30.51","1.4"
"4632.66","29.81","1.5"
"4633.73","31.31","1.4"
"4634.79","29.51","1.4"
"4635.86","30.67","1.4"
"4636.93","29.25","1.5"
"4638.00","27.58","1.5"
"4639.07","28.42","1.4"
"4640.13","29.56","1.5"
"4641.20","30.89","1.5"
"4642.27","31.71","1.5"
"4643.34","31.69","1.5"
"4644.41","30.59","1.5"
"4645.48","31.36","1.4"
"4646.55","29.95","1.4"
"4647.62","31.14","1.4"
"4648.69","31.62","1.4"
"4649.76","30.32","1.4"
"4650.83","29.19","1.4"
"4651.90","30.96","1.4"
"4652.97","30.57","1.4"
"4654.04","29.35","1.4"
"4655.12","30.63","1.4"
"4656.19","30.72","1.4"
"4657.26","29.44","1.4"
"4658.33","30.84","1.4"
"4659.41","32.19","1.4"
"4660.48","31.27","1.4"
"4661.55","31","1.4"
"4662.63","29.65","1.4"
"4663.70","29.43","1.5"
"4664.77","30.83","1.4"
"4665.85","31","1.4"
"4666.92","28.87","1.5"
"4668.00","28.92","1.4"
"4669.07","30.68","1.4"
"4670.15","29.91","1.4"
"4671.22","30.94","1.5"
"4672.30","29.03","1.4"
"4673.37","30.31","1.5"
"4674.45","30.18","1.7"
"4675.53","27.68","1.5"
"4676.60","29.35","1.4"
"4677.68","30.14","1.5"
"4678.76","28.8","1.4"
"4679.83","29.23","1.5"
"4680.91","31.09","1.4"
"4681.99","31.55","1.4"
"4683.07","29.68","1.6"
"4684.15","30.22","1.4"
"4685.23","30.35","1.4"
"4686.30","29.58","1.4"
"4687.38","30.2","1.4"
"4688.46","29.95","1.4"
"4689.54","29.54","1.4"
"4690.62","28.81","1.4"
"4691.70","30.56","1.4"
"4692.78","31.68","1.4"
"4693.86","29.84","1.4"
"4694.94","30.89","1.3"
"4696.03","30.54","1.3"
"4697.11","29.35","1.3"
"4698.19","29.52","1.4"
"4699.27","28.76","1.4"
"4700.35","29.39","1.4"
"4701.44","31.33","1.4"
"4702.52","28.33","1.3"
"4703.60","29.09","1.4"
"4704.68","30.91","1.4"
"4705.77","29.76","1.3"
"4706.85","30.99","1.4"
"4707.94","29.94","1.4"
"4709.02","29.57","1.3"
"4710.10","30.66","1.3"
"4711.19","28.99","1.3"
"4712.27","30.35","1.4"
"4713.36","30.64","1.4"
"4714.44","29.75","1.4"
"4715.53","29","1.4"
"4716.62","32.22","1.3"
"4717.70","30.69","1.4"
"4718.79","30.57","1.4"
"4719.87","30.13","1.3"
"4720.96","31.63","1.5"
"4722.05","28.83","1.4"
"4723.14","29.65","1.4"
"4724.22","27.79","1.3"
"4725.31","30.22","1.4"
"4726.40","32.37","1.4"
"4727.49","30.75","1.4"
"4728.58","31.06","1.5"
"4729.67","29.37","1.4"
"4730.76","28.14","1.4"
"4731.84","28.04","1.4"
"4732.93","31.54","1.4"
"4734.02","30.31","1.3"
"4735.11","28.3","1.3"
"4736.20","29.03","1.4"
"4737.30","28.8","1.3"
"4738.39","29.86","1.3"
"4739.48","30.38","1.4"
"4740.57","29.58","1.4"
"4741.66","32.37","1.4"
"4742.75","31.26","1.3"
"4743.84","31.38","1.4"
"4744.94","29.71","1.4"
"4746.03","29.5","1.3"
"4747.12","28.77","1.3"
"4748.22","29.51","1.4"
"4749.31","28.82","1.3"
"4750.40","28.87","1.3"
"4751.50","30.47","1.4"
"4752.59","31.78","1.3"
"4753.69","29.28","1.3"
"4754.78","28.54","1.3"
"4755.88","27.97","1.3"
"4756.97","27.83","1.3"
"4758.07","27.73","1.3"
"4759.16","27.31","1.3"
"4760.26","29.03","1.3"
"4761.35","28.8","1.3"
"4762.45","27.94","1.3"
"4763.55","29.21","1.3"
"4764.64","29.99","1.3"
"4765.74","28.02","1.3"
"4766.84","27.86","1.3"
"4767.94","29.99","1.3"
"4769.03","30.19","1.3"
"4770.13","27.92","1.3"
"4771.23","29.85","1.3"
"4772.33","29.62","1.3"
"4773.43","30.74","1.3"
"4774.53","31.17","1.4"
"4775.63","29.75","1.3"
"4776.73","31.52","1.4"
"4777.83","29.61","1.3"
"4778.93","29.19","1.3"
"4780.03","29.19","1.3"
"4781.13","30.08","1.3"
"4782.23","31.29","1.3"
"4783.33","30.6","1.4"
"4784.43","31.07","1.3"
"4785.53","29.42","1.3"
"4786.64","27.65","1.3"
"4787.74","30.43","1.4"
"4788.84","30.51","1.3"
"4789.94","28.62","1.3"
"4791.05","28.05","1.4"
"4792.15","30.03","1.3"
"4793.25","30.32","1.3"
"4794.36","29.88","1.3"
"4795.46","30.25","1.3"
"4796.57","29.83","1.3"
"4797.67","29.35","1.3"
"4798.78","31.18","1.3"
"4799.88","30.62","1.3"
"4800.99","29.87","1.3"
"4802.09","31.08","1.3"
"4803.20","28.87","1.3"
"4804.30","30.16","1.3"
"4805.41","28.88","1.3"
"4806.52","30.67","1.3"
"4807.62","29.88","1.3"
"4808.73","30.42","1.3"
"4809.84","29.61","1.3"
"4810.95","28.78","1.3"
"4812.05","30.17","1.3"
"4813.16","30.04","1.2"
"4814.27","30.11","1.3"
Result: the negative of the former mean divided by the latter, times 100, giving -98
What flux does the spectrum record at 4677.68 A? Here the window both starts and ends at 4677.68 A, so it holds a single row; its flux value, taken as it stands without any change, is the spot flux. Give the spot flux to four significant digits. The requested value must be 30.14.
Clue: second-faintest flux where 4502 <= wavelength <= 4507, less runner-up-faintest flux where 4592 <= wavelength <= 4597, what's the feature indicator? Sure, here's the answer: 2.47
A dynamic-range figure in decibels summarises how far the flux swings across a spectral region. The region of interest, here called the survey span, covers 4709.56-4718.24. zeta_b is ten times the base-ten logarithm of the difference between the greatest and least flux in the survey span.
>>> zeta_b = 5.1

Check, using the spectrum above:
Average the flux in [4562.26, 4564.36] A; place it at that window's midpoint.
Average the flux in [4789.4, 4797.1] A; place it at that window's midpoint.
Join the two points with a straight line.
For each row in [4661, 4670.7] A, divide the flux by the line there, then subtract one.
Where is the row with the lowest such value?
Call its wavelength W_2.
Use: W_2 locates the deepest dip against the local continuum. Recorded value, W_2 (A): 4666.92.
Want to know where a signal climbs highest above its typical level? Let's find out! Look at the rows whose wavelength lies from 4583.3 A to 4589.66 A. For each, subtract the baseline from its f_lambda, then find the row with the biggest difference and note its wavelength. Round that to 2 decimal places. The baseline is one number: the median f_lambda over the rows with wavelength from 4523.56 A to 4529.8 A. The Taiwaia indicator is 4587.02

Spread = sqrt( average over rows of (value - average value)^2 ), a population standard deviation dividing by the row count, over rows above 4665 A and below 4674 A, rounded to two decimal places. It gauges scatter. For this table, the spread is 0.85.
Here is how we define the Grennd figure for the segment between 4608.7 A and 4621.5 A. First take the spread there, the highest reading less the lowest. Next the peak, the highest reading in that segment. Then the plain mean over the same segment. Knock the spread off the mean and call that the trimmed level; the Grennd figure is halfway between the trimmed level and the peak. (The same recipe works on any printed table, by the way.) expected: 29.8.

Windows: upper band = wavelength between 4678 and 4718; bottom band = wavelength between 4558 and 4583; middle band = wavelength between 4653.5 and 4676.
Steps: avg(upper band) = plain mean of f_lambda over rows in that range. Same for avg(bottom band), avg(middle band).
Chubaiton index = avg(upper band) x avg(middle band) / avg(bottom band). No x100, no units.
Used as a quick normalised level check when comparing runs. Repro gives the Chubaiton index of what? 30.0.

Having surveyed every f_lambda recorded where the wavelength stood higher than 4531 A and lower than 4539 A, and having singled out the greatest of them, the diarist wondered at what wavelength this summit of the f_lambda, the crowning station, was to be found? 4531.38 A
